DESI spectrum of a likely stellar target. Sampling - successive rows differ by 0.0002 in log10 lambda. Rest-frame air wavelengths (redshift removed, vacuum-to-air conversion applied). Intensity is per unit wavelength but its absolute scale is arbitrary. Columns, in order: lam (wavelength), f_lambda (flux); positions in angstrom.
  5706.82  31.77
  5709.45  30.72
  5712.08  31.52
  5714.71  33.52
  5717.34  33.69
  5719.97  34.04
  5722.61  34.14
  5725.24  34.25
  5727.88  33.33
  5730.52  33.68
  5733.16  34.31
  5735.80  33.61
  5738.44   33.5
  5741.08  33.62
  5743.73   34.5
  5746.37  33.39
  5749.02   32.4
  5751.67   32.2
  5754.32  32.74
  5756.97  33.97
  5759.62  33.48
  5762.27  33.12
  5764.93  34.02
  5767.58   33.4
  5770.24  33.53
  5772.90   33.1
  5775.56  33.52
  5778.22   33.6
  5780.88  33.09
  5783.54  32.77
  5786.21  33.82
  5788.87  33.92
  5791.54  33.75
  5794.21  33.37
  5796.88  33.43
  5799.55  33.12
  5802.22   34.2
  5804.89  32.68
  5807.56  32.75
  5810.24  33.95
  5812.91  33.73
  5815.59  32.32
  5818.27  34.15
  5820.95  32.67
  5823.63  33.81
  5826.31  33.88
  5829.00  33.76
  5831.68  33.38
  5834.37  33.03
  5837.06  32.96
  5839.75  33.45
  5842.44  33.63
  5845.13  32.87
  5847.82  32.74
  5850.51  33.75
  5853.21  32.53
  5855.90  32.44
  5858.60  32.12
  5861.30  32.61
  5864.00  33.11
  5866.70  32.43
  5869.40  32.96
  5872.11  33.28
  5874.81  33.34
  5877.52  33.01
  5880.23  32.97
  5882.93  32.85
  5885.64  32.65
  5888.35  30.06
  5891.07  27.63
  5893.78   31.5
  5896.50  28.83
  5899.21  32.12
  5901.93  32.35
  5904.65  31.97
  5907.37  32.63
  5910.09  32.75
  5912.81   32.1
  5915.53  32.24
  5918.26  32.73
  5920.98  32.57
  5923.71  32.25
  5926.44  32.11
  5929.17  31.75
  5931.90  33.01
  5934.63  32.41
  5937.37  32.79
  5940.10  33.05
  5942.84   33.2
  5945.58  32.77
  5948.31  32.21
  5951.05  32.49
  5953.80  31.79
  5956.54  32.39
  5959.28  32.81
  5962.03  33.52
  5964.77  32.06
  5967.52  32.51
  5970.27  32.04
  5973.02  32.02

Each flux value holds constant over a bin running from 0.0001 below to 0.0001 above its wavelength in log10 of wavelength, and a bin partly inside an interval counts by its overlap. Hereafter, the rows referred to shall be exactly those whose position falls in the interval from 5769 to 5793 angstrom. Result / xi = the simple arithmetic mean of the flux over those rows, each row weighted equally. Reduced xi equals 33.5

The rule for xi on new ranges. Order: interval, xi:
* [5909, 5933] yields 32.4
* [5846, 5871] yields 32.7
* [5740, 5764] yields 33.3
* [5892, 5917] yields 31.8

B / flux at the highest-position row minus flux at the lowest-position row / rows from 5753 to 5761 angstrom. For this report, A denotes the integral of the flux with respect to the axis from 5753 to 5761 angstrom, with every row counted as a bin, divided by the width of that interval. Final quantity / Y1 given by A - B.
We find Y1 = 32.7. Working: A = 33.4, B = 0.74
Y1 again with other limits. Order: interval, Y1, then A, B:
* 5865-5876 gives 32.1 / 33.0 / 0.91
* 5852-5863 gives 32.4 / 32.5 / 0.08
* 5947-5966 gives 32.6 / 32.5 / -0.15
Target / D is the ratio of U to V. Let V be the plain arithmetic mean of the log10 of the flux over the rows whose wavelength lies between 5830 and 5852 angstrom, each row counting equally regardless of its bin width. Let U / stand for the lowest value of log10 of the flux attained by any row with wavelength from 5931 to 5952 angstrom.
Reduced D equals 0.991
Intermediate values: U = 1.51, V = 1.52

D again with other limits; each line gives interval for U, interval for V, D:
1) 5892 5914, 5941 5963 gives 0.964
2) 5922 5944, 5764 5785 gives 0.986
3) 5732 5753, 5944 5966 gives 0.997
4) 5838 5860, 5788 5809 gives 0.989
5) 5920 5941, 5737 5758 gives 0.987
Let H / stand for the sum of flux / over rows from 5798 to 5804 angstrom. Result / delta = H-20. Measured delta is 47.3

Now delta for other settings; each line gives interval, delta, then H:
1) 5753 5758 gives 46.7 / 66.7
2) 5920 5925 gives 44.8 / 64.8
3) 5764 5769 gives 47.4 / 67.4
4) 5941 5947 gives 46.0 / 66.0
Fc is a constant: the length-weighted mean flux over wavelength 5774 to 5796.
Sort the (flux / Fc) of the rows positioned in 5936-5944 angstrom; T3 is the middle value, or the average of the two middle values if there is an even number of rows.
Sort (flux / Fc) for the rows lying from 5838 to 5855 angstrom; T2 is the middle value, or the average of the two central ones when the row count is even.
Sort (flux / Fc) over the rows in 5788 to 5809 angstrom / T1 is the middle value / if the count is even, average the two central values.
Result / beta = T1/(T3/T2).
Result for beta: 1.00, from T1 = 1.00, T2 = 0.99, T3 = 0.99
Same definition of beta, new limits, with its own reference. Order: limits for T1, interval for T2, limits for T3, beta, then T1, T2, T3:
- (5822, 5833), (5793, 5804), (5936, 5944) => 1.02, 1.01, 1.00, 0.99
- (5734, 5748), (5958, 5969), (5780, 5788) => 0.99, 1.00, 0.98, 0.99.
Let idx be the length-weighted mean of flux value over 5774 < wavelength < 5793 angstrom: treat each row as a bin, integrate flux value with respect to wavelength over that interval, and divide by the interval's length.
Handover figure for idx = 33.5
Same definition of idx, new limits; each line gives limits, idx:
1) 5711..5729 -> 33.5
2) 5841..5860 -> 32.9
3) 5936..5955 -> 32.6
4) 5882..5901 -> 30.8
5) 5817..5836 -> 33.5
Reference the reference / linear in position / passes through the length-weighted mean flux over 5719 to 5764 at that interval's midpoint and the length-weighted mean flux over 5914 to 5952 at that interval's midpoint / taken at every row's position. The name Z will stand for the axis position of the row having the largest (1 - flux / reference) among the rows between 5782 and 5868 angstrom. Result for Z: 5815.59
